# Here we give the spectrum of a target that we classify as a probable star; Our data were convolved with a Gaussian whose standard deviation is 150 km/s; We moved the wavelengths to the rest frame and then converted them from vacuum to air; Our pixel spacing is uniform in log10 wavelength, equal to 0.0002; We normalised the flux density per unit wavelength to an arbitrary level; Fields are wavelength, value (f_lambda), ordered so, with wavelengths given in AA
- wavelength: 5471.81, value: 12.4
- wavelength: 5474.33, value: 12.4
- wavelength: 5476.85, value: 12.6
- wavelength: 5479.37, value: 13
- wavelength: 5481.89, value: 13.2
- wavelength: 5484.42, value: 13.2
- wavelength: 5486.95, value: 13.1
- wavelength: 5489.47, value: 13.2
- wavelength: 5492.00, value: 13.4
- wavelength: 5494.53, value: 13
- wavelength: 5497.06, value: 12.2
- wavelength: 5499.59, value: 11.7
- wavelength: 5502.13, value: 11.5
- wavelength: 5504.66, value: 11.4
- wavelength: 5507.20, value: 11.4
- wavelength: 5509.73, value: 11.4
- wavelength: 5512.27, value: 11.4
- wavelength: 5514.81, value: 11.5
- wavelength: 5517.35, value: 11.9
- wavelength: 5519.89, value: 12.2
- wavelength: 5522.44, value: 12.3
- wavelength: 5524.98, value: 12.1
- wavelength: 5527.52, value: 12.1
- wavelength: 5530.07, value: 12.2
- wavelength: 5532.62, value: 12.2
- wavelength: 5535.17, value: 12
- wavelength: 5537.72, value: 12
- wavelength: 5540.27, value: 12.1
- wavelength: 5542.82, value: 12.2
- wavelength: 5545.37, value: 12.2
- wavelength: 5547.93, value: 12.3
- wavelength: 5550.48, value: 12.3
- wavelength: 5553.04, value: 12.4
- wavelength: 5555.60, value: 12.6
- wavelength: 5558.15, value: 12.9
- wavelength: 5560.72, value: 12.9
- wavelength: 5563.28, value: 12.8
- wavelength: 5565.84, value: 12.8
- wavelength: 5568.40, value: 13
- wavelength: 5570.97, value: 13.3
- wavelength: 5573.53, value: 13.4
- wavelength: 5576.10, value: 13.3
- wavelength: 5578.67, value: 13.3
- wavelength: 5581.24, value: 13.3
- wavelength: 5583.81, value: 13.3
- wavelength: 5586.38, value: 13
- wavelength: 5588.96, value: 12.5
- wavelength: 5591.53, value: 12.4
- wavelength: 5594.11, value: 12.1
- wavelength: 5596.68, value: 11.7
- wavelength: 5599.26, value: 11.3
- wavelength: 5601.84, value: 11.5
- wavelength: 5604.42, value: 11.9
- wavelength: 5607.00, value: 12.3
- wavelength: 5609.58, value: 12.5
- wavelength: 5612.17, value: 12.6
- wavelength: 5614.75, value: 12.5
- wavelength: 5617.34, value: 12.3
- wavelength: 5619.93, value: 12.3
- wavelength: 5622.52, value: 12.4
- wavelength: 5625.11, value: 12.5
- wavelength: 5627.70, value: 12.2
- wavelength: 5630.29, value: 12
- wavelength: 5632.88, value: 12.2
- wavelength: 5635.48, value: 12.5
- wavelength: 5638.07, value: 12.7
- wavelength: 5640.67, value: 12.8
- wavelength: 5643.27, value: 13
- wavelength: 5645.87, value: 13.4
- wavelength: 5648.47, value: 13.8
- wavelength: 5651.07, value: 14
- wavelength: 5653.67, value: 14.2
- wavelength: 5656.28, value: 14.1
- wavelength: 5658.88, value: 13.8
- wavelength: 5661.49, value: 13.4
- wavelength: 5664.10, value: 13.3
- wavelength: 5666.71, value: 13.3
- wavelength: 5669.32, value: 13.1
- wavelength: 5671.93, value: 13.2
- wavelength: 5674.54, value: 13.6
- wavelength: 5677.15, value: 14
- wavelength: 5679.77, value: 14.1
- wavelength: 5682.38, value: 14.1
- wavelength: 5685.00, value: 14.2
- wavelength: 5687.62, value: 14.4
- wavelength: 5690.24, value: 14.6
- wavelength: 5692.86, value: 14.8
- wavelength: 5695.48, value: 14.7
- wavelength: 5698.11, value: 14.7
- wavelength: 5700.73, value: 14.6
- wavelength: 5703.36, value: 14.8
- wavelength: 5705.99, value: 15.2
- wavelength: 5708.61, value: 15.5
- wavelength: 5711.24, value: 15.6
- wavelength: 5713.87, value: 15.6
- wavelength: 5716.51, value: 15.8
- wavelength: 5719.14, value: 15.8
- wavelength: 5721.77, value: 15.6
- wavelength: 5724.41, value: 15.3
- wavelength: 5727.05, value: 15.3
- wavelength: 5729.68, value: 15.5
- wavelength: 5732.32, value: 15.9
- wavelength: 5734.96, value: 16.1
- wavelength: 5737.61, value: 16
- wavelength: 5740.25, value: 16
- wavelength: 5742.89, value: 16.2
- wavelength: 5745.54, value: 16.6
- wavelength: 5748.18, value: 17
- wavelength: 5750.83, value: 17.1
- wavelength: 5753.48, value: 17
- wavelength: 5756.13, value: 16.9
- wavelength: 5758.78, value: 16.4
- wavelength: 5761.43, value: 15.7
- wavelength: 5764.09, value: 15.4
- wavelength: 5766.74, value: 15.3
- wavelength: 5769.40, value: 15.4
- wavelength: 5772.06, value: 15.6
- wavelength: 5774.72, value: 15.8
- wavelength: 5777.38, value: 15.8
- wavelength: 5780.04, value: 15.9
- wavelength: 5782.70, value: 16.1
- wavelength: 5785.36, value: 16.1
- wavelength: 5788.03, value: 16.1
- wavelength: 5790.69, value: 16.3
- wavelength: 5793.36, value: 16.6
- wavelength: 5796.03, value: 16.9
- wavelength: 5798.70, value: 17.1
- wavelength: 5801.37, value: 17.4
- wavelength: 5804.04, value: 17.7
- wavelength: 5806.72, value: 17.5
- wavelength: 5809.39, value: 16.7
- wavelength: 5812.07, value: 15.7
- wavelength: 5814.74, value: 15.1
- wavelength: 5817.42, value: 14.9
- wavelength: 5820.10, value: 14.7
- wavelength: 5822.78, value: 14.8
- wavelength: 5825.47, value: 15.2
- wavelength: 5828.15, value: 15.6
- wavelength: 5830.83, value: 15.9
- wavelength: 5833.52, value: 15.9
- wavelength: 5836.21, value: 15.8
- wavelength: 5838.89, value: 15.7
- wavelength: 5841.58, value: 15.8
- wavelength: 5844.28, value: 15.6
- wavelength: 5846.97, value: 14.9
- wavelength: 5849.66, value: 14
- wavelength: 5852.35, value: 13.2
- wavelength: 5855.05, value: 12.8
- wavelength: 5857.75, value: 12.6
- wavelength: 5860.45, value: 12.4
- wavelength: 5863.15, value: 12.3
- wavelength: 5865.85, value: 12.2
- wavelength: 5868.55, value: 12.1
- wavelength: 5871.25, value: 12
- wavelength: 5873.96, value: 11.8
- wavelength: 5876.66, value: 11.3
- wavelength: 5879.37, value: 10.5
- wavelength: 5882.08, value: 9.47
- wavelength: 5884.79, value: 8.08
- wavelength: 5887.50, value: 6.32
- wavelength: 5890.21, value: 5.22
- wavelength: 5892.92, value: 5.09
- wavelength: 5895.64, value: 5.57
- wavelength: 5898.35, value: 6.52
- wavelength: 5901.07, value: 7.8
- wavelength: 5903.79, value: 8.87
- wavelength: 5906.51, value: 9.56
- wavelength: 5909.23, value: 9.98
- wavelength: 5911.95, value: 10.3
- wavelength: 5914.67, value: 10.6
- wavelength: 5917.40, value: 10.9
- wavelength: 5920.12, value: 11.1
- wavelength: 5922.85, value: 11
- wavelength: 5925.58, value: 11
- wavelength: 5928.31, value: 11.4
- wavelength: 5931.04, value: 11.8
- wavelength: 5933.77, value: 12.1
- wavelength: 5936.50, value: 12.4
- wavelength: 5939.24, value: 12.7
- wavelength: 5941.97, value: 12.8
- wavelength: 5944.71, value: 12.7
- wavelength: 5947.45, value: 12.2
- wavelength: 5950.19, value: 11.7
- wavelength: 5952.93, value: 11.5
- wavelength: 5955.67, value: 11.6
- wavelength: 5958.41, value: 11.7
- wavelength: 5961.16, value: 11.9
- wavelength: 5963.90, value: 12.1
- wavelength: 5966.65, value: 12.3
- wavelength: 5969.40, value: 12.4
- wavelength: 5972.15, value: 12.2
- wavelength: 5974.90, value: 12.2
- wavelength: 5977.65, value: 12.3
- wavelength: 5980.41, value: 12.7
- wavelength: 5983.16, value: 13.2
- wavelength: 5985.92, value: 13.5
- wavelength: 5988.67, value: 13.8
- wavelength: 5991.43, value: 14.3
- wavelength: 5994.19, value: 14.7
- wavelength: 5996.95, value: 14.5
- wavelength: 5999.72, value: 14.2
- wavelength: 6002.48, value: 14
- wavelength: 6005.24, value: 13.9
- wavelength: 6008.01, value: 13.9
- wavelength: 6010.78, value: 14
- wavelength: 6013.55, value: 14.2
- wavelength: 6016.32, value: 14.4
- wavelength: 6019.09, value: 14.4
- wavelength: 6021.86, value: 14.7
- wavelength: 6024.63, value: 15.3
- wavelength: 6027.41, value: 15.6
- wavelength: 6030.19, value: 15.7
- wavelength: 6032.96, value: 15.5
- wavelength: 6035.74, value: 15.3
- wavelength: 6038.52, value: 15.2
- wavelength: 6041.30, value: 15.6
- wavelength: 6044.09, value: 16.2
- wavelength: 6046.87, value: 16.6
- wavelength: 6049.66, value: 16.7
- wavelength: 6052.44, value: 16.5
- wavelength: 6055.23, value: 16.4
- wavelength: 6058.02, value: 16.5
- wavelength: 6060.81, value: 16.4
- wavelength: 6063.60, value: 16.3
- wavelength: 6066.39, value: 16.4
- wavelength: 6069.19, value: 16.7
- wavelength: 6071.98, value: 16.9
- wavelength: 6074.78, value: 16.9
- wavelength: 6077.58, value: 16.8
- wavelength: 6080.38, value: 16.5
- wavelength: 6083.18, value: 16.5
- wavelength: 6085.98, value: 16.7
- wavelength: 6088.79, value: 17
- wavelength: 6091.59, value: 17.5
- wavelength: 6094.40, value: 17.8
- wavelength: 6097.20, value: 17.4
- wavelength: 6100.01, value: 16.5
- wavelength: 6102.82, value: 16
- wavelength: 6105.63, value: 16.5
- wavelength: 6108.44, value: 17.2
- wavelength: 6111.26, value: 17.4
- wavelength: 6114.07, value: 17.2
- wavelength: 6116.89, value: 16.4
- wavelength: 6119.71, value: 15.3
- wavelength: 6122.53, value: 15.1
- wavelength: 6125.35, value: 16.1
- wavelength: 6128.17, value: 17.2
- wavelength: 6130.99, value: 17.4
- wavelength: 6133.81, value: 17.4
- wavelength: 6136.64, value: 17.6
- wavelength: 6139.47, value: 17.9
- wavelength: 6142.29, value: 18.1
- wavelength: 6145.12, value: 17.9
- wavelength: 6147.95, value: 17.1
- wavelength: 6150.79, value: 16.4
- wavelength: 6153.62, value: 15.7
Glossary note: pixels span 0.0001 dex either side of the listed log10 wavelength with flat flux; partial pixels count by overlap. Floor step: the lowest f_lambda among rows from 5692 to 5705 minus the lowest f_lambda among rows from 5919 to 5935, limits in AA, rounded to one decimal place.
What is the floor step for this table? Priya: 3.6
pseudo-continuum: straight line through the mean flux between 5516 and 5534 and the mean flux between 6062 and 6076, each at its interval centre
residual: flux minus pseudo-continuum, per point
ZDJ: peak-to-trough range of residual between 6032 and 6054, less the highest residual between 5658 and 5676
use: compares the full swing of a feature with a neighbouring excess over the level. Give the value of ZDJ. 0.9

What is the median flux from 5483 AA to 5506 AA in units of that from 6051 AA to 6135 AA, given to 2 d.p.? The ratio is 0.78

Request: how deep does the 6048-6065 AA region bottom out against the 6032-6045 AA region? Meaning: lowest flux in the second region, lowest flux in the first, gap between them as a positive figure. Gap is 1.1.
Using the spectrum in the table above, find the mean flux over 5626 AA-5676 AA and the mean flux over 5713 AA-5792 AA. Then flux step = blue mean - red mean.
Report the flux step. -3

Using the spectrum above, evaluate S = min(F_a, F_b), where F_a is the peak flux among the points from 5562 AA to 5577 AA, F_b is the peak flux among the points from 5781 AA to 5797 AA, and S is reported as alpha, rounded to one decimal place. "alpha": 13.4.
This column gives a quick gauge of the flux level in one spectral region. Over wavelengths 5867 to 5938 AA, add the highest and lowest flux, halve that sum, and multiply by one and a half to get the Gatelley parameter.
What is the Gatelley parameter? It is 13.1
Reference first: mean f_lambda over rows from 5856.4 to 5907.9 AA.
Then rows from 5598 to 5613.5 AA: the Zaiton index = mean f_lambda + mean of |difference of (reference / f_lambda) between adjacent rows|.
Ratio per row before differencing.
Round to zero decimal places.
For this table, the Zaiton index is 12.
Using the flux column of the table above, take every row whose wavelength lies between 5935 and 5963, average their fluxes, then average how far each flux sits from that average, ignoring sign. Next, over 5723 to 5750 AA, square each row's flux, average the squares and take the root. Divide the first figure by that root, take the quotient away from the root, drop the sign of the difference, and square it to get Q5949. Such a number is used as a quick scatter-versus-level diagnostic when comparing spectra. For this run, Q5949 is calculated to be 255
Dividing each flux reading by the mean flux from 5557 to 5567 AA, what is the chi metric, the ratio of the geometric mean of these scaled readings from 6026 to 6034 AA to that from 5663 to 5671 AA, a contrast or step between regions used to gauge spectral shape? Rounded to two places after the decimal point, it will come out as 1.18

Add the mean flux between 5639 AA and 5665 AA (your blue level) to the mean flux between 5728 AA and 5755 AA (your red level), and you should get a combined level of 30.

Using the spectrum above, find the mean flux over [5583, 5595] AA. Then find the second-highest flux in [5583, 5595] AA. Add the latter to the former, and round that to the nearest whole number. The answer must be 26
